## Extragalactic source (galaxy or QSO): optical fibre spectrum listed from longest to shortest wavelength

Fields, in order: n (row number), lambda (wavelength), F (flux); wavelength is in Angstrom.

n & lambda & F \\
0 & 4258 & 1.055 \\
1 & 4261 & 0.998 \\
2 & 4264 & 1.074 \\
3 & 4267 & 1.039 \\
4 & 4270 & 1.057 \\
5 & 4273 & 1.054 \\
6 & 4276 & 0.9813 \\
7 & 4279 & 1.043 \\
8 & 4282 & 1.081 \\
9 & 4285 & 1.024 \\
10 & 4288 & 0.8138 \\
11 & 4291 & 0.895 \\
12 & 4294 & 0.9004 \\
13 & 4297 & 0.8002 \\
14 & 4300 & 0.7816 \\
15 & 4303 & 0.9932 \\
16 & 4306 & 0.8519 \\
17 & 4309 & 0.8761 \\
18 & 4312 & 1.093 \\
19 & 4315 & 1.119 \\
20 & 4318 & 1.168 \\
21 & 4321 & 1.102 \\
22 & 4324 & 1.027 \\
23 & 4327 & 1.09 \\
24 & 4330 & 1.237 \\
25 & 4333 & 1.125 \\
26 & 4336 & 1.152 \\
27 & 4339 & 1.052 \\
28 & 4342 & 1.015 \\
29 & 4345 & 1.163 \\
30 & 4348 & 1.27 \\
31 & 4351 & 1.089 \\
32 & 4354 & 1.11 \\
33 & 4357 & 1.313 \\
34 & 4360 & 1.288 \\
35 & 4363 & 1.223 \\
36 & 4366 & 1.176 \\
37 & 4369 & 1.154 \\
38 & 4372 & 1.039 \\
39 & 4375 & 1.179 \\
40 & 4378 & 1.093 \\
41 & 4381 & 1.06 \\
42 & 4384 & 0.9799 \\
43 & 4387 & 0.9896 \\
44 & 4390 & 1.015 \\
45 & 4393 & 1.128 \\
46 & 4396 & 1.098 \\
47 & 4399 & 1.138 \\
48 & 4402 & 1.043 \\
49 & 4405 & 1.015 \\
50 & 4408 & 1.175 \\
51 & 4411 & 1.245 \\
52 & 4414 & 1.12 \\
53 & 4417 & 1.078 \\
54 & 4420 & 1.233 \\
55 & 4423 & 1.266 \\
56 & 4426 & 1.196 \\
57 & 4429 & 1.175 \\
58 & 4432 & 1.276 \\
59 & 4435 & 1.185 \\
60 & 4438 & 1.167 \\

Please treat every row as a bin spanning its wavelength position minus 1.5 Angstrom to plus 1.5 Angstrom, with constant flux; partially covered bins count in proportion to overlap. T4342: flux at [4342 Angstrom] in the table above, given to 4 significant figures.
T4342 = 1.015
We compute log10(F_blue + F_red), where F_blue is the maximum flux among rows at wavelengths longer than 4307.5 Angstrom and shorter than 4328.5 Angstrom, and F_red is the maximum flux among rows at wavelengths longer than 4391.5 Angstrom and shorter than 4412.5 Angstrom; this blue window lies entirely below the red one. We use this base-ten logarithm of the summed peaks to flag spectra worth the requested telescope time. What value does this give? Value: 0.383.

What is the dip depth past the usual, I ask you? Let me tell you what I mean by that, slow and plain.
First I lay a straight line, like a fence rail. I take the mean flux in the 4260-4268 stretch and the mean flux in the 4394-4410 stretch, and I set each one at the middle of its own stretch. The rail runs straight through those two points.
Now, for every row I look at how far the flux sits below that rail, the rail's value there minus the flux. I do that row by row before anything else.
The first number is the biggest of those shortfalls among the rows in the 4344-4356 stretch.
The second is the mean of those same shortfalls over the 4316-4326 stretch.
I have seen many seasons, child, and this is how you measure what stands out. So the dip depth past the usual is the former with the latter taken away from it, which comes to 0.02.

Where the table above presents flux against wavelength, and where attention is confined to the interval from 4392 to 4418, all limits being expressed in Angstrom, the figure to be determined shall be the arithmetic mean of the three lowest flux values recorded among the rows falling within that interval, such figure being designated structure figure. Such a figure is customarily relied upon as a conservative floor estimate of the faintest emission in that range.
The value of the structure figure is 1.05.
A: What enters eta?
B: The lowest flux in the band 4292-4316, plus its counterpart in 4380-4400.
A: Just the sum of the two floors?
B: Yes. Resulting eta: 1.76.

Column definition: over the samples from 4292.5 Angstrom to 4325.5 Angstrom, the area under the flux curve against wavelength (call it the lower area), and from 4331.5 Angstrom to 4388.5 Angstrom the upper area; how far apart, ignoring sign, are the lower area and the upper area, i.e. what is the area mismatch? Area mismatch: 32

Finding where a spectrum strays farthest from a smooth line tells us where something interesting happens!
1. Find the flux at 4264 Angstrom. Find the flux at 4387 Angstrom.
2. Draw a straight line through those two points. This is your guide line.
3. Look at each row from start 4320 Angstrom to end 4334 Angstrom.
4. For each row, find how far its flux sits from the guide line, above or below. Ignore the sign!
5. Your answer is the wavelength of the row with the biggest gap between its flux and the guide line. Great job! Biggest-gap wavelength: 4330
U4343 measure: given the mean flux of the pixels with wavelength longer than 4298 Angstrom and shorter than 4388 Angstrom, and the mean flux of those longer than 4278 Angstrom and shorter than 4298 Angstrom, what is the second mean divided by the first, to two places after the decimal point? 0.86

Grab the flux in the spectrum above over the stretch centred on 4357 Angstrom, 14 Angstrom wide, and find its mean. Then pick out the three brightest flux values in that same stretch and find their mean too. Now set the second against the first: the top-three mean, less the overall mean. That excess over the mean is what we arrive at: 0.07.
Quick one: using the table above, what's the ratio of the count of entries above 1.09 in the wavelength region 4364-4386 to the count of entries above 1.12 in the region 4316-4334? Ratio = 1.3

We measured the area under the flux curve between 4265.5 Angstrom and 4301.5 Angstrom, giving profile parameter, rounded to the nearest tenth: 34.4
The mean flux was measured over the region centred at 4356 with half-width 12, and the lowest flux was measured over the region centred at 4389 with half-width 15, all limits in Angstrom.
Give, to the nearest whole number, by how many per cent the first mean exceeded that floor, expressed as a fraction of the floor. 23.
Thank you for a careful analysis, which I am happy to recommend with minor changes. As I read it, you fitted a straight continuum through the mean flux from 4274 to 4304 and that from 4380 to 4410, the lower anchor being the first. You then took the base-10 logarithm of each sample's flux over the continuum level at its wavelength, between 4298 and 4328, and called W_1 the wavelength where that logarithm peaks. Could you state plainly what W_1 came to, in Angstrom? 4318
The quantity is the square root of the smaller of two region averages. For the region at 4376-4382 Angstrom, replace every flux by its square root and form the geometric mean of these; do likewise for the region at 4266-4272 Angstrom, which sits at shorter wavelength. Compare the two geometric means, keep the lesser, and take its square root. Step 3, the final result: 1.012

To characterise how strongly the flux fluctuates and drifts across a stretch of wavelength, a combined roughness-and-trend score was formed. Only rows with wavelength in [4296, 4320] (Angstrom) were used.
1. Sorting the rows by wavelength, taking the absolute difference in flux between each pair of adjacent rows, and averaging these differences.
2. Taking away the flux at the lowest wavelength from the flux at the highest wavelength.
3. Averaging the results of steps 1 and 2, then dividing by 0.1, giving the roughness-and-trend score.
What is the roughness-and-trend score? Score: 2.3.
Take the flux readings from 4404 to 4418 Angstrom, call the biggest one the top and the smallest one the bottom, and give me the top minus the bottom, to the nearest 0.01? 0.23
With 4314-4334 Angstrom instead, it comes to 0.21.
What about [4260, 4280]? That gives 0.09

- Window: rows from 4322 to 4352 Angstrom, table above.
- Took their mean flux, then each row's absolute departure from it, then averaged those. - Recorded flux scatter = 0.067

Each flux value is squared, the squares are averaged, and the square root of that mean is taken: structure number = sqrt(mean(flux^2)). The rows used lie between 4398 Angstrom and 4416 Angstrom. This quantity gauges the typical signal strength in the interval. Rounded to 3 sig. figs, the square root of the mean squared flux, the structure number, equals 1.13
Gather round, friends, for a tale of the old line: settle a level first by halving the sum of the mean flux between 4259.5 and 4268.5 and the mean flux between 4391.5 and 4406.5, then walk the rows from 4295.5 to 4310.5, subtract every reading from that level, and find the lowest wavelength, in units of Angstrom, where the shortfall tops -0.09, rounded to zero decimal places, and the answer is 4297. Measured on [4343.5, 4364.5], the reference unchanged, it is 4351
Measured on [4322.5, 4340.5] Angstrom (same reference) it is 4324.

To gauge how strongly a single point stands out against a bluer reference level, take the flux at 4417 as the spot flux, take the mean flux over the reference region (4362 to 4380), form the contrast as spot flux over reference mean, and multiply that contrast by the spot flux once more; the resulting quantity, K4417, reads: 1.0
